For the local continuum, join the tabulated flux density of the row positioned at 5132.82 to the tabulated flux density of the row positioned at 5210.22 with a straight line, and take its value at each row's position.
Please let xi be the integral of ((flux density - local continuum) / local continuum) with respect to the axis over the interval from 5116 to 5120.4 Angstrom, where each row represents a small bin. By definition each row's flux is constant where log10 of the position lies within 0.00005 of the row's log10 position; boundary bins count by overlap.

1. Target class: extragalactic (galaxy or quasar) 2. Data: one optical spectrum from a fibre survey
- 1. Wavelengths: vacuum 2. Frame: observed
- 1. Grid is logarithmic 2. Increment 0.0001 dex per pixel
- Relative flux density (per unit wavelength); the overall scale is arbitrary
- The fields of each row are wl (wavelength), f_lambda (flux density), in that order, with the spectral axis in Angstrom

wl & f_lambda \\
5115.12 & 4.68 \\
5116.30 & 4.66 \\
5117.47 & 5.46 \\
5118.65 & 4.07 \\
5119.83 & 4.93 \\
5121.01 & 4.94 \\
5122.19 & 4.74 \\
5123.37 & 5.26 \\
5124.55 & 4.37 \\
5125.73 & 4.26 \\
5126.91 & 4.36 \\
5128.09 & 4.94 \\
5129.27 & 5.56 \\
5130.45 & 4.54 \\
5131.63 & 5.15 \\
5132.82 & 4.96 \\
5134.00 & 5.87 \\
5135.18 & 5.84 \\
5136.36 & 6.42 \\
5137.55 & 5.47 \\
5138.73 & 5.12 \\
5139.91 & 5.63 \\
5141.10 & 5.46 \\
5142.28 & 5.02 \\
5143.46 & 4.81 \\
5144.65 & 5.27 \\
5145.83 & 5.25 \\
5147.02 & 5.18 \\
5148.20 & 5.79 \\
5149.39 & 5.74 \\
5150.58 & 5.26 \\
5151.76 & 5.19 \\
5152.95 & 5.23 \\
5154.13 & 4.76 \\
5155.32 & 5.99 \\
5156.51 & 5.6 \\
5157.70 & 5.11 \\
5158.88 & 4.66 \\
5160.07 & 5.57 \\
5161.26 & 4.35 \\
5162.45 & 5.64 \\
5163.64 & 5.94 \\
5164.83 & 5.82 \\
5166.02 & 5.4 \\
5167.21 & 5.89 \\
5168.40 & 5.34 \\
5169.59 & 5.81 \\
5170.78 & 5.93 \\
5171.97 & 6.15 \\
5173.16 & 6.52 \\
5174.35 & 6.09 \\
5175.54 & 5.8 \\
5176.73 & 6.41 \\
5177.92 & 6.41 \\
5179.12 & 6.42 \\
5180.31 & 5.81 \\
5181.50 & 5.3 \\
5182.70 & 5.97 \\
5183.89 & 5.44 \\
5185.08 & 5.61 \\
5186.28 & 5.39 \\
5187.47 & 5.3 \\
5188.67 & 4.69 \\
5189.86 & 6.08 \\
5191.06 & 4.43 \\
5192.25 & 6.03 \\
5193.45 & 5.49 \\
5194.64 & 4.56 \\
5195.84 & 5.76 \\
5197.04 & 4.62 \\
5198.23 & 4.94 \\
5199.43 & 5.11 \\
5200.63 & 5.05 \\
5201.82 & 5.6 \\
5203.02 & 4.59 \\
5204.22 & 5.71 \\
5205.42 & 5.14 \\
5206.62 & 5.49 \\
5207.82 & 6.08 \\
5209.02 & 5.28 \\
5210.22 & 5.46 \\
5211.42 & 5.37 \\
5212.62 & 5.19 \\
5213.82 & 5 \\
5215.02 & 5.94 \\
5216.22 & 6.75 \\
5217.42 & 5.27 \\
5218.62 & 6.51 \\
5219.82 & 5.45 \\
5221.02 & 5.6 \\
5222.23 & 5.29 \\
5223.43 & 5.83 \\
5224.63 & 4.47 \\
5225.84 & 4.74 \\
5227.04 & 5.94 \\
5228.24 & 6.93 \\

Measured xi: -0.07 Angstrom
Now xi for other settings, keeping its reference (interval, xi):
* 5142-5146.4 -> 0.05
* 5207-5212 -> 0.08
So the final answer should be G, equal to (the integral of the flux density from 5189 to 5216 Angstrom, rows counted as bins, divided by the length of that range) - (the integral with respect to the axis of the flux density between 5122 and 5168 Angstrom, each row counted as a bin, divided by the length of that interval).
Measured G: 0.06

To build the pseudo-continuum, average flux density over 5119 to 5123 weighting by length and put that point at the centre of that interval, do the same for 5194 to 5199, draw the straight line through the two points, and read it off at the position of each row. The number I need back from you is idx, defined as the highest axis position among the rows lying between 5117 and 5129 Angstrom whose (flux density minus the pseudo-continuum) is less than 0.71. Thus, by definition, 5128.09 Angstrom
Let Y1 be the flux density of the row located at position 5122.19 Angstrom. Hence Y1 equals 4.74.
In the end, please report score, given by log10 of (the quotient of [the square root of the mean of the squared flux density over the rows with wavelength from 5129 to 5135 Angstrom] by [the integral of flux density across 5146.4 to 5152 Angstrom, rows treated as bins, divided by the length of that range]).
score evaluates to -0.02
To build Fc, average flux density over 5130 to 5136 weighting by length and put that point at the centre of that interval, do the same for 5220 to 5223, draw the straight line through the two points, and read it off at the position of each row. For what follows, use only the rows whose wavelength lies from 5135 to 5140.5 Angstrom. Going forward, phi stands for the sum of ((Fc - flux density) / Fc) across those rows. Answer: -0.33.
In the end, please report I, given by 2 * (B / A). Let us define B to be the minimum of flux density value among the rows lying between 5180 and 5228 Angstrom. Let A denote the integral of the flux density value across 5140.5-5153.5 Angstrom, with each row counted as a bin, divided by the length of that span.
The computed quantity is 1.68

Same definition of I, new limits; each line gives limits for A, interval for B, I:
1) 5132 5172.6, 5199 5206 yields 1.68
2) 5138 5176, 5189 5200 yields 1.62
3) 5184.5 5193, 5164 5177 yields 1.99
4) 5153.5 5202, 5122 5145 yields 1.54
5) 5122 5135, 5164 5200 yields 1.79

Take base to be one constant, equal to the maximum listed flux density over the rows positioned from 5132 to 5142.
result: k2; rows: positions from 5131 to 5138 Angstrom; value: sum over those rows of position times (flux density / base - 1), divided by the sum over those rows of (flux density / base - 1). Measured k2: 5133.9 Angstrom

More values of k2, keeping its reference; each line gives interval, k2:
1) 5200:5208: 5203.7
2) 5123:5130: 5126.1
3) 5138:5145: 5141.9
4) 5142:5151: 5145.9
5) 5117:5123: 5119.9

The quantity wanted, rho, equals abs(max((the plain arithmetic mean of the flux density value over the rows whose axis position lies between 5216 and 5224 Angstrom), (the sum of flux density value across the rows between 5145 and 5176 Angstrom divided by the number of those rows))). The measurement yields 5.8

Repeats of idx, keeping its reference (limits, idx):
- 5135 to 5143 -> 5142.28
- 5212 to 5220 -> 5219.82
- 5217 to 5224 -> 5222.23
